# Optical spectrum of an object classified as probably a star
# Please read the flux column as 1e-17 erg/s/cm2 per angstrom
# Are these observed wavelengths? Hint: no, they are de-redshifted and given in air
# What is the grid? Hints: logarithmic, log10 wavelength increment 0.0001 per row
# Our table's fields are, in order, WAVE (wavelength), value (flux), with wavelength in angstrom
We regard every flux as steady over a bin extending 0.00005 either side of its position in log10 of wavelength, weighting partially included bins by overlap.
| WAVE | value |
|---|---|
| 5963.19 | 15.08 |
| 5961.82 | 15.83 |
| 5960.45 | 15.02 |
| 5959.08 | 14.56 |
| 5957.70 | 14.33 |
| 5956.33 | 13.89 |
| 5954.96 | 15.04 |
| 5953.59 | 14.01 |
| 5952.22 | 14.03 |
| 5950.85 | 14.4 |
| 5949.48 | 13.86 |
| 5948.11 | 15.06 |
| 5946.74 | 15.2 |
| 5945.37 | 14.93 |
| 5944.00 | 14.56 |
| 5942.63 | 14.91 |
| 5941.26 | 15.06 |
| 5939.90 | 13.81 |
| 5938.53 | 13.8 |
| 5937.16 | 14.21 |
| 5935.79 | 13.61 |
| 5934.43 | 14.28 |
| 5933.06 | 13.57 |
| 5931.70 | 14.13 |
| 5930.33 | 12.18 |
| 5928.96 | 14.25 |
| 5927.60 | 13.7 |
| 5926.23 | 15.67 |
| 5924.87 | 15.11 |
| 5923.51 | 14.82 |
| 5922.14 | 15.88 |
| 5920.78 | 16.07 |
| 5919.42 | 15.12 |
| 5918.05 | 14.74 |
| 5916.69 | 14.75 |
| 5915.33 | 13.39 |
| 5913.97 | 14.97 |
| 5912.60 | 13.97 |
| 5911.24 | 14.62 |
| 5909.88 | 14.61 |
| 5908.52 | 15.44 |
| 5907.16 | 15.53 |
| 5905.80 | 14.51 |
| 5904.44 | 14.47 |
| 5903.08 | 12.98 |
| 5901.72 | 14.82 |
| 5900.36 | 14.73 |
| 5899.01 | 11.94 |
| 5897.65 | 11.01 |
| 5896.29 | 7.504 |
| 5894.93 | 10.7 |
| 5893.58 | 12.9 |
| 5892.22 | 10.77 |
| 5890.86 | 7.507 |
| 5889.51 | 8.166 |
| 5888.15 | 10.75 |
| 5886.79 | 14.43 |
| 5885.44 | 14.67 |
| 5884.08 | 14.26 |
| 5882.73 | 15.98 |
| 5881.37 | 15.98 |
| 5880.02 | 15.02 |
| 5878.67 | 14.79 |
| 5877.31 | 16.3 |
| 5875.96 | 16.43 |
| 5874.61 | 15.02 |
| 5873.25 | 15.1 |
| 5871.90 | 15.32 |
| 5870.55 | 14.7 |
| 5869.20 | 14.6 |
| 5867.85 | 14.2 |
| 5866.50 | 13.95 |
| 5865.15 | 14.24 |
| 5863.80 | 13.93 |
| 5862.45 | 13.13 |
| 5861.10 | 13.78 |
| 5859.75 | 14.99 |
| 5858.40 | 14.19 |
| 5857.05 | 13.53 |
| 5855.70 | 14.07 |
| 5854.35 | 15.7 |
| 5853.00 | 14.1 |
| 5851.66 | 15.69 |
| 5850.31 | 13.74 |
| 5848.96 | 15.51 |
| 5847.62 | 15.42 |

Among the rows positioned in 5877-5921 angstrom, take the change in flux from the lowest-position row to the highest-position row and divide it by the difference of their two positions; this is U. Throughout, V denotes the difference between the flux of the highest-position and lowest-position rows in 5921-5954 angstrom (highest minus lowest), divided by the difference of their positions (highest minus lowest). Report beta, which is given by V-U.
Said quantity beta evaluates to -0.05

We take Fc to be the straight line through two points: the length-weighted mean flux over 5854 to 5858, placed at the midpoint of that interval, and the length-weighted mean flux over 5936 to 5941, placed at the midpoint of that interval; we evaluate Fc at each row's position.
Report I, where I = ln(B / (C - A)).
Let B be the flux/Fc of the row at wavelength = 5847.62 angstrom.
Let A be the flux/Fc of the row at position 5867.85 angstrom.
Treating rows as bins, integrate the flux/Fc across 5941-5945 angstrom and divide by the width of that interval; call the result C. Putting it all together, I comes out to 2.8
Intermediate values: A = 1.00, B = 1.08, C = 1.06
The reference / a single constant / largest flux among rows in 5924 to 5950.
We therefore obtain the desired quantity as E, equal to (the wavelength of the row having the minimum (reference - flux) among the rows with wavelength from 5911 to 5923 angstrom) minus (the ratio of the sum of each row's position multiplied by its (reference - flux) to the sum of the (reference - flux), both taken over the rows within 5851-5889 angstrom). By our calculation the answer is 51.3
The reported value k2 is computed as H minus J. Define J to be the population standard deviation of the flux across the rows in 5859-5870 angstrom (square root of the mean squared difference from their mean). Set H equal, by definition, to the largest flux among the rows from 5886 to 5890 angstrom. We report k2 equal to 13.9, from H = 14.43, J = 0.52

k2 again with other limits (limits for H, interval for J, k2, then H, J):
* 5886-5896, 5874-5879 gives 13.7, 14.43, 0.74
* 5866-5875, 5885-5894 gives 12.7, 15.32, 2.63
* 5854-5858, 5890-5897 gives 13.6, 15.7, 2.09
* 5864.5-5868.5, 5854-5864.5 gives 13.5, 14.24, 0.77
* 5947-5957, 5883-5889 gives 13.4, 15.06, 1.61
